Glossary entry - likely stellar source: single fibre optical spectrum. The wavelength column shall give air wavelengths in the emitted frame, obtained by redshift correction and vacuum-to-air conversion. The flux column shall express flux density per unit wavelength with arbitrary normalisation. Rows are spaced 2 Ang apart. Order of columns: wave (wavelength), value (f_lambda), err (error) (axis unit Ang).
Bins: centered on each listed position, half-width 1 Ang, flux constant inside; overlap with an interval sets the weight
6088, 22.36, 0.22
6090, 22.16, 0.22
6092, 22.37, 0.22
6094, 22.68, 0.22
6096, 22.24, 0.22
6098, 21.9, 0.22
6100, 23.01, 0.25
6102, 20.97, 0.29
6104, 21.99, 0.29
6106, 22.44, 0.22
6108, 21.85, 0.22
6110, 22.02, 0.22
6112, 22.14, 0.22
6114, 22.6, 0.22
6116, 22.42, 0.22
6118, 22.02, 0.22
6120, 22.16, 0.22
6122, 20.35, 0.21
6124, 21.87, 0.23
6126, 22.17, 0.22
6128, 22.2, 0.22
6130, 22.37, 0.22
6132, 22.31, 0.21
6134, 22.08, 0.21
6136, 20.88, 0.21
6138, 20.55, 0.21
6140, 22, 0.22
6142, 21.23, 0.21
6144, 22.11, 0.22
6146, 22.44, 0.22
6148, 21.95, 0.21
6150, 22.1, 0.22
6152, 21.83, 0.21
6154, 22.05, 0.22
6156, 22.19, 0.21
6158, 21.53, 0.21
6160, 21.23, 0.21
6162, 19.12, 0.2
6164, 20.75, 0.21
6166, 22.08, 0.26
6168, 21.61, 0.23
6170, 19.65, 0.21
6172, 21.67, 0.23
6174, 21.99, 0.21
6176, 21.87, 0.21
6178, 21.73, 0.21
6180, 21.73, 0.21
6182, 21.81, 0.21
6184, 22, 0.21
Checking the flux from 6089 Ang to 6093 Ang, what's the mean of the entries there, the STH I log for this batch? 22.3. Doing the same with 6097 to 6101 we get 22.5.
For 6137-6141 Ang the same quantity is 21.3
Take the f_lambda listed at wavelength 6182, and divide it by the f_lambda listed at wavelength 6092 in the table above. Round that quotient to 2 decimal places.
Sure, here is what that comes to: 0.97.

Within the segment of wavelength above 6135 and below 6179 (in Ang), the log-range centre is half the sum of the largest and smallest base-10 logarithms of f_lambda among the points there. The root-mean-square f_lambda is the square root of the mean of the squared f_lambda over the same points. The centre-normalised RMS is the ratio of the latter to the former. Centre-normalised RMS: 16.3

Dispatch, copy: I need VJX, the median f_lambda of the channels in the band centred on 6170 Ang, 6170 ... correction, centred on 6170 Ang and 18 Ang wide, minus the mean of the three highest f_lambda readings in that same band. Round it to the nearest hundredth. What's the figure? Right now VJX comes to -0.31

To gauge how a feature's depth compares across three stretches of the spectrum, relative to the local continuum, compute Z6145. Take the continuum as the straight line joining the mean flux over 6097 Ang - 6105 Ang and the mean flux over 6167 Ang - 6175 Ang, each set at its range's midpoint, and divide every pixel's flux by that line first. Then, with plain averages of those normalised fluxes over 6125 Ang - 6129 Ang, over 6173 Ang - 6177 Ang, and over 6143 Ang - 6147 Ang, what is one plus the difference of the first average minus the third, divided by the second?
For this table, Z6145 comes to 0.99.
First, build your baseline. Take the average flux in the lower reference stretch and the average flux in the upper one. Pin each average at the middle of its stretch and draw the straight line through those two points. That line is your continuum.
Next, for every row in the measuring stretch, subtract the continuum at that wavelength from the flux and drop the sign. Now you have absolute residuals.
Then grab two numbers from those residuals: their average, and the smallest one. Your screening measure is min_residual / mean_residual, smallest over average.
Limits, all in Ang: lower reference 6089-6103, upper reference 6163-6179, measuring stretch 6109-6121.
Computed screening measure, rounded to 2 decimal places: 0.11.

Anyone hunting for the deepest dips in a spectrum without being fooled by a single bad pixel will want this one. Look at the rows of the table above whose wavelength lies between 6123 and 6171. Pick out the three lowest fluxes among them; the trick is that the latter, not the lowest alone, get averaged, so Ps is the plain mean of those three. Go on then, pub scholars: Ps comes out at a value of 19.77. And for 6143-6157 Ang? 21.94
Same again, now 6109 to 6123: 21.46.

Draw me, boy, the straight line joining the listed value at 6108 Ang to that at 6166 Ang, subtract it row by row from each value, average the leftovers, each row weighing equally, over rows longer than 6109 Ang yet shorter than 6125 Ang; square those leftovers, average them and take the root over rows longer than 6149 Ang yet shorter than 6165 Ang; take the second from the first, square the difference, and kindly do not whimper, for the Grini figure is 1.3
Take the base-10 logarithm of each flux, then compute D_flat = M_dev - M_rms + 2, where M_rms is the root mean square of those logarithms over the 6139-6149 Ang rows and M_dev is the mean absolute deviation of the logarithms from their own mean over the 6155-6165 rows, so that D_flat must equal 0.676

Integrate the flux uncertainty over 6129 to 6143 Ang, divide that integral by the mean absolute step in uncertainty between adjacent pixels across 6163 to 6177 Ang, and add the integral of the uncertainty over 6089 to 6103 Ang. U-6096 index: 131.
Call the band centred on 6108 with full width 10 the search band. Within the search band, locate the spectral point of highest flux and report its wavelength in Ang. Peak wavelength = 6106 Ang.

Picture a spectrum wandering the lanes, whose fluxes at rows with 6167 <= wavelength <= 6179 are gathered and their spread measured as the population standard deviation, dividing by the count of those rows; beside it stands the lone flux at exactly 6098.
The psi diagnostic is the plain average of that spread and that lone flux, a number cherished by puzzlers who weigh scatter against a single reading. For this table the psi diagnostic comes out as 11.35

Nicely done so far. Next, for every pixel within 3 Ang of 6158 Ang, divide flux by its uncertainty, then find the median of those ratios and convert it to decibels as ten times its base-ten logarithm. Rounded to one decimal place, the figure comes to 20.1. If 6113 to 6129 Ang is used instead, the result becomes 20.0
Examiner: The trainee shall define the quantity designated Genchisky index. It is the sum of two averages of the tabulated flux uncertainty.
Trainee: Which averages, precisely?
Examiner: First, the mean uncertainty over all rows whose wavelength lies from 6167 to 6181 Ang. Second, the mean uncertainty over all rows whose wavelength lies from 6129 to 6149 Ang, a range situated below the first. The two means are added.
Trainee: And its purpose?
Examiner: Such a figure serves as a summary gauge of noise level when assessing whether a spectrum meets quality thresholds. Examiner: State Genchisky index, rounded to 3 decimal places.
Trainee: 0.430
